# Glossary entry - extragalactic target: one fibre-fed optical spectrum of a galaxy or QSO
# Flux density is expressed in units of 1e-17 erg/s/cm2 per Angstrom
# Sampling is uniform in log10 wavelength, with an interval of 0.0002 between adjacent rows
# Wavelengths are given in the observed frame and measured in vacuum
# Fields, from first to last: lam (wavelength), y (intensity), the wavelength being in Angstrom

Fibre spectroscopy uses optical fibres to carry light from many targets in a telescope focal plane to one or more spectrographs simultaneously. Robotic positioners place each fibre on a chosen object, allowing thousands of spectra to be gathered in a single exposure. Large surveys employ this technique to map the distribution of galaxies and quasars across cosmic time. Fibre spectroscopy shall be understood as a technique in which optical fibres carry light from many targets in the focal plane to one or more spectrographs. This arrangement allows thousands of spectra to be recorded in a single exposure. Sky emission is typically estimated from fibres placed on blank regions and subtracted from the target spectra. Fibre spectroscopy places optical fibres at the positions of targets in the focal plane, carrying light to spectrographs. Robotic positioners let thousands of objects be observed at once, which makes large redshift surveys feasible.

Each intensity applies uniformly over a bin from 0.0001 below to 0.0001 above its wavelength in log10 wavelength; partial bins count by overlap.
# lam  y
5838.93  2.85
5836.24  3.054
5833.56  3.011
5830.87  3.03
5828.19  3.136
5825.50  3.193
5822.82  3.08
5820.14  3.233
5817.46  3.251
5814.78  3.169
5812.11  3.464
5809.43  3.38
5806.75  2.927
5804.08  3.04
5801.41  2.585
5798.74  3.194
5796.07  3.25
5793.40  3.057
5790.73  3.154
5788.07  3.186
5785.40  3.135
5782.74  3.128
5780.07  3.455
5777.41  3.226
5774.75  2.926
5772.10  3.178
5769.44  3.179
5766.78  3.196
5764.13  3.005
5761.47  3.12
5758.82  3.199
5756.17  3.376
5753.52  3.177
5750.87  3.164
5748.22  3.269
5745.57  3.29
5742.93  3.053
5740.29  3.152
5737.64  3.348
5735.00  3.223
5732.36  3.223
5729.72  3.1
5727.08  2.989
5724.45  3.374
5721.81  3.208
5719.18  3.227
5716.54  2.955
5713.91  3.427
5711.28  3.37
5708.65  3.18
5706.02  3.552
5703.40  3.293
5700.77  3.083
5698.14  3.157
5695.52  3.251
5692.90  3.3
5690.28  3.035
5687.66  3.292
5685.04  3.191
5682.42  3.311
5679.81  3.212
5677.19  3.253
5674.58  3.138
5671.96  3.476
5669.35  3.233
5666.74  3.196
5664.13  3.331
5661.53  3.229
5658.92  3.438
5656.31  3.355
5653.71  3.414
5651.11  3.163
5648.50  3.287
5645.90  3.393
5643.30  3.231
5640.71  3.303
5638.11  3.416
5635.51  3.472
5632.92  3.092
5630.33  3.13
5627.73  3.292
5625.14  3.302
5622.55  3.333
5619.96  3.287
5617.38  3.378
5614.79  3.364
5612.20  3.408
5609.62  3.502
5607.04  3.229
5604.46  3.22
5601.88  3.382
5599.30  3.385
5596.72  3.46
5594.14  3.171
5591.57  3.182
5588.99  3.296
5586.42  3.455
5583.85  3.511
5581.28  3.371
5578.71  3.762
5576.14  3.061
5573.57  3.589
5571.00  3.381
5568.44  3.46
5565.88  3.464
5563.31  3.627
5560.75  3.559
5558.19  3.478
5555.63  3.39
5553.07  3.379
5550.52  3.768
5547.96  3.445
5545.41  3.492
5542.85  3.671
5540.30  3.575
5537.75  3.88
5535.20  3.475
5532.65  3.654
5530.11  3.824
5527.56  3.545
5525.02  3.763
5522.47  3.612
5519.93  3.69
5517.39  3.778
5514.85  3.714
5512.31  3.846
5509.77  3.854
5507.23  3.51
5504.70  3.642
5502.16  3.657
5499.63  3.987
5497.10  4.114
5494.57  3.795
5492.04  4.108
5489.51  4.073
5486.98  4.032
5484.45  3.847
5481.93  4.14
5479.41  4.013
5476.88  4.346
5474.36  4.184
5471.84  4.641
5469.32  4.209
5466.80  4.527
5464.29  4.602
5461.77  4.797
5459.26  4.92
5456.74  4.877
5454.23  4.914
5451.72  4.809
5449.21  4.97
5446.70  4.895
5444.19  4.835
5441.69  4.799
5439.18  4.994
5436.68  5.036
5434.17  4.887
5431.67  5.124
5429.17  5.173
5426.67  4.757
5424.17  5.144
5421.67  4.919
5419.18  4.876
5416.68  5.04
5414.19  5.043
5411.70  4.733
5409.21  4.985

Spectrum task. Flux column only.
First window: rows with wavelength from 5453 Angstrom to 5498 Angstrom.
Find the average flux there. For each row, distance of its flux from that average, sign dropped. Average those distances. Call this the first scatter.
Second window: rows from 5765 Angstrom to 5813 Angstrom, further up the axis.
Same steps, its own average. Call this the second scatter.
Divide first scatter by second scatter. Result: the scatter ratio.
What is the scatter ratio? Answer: 2.3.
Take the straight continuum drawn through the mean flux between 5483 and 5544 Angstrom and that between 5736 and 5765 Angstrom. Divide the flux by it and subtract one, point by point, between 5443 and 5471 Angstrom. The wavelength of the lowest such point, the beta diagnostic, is 5469.32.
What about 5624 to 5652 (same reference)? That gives 5632.92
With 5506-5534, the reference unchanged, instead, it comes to 5507.23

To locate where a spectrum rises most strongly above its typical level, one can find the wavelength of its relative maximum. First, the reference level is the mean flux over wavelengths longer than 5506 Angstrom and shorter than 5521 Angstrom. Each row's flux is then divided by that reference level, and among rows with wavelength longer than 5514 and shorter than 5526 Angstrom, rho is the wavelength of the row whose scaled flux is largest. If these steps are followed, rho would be 5517.39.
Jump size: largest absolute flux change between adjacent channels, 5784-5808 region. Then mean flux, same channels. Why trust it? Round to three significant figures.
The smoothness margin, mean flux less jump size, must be 2.45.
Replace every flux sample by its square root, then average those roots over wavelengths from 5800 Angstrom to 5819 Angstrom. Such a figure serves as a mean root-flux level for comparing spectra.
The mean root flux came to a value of 1.76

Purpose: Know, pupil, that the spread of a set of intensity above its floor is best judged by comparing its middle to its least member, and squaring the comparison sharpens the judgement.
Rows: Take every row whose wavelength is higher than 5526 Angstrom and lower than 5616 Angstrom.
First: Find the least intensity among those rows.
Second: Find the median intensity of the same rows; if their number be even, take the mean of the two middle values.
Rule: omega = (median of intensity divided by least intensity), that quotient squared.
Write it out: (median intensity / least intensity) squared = 1.28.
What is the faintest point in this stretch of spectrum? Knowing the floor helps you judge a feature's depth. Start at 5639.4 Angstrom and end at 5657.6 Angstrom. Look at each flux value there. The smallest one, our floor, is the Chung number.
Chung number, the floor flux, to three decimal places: 3.163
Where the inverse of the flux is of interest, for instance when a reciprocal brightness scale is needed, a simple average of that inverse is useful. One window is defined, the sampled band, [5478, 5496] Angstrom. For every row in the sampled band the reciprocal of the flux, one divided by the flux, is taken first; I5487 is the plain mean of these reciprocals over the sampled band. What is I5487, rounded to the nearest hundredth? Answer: 0.25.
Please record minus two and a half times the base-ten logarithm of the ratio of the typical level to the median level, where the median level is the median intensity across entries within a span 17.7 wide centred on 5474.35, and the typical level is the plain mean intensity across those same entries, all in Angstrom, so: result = -0.022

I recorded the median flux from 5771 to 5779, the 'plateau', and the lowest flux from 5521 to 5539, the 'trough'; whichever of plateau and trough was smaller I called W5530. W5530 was 3.18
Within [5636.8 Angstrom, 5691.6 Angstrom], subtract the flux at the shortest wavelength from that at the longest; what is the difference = -0.4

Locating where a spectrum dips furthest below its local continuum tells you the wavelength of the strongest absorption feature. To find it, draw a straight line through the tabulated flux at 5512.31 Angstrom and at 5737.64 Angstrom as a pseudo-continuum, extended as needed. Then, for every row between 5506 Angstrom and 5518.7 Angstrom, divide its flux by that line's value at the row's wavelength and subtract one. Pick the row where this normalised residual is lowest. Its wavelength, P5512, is 5507.23 Angstrom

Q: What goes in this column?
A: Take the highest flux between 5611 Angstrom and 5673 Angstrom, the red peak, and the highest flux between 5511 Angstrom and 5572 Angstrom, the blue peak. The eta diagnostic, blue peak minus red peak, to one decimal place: 0.4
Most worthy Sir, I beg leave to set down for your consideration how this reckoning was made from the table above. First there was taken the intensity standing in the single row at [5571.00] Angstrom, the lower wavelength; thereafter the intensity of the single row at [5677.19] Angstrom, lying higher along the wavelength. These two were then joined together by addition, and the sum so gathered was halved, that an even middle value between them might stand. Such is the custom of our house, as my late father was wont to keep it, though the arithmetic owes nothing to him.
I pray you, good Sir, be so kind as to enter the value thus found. 3.32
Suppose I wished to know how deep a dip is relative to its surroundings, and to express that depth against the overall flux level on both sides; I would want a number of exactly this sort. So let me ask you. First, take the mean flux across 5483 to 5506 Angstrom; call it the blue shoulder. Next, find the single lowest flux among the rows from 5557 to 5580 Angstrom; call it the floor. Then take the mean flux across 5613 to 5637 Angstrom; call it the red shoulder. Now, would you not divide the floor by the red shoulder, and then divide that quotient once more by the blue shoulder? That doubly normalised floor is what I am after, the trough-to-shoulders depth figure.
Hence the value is 0.24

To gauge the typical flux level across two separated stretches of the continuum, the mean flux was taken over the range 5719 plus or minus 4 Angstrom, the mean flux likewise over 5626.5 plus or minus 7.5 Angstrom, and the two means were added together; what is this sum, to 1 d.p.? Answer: 6.4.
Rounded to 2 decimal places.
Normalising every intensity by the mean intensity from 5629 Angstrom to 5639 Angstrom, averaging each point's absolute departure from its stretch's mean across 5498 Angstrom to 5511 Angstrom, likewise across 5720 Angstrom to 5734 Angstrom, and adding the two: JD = 0.08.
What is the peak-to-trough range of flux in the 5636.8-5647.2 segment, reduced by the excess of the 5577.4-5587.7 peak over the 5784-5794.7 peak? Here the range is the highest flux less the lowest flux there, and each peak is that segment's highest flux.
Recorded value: -0.39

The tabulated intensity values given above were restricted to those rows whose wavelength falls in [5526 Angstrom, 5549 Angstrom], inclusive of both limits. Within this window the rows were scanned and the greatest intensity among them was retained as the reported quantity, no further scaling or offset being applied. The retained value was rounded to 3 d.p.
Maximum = 3.880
